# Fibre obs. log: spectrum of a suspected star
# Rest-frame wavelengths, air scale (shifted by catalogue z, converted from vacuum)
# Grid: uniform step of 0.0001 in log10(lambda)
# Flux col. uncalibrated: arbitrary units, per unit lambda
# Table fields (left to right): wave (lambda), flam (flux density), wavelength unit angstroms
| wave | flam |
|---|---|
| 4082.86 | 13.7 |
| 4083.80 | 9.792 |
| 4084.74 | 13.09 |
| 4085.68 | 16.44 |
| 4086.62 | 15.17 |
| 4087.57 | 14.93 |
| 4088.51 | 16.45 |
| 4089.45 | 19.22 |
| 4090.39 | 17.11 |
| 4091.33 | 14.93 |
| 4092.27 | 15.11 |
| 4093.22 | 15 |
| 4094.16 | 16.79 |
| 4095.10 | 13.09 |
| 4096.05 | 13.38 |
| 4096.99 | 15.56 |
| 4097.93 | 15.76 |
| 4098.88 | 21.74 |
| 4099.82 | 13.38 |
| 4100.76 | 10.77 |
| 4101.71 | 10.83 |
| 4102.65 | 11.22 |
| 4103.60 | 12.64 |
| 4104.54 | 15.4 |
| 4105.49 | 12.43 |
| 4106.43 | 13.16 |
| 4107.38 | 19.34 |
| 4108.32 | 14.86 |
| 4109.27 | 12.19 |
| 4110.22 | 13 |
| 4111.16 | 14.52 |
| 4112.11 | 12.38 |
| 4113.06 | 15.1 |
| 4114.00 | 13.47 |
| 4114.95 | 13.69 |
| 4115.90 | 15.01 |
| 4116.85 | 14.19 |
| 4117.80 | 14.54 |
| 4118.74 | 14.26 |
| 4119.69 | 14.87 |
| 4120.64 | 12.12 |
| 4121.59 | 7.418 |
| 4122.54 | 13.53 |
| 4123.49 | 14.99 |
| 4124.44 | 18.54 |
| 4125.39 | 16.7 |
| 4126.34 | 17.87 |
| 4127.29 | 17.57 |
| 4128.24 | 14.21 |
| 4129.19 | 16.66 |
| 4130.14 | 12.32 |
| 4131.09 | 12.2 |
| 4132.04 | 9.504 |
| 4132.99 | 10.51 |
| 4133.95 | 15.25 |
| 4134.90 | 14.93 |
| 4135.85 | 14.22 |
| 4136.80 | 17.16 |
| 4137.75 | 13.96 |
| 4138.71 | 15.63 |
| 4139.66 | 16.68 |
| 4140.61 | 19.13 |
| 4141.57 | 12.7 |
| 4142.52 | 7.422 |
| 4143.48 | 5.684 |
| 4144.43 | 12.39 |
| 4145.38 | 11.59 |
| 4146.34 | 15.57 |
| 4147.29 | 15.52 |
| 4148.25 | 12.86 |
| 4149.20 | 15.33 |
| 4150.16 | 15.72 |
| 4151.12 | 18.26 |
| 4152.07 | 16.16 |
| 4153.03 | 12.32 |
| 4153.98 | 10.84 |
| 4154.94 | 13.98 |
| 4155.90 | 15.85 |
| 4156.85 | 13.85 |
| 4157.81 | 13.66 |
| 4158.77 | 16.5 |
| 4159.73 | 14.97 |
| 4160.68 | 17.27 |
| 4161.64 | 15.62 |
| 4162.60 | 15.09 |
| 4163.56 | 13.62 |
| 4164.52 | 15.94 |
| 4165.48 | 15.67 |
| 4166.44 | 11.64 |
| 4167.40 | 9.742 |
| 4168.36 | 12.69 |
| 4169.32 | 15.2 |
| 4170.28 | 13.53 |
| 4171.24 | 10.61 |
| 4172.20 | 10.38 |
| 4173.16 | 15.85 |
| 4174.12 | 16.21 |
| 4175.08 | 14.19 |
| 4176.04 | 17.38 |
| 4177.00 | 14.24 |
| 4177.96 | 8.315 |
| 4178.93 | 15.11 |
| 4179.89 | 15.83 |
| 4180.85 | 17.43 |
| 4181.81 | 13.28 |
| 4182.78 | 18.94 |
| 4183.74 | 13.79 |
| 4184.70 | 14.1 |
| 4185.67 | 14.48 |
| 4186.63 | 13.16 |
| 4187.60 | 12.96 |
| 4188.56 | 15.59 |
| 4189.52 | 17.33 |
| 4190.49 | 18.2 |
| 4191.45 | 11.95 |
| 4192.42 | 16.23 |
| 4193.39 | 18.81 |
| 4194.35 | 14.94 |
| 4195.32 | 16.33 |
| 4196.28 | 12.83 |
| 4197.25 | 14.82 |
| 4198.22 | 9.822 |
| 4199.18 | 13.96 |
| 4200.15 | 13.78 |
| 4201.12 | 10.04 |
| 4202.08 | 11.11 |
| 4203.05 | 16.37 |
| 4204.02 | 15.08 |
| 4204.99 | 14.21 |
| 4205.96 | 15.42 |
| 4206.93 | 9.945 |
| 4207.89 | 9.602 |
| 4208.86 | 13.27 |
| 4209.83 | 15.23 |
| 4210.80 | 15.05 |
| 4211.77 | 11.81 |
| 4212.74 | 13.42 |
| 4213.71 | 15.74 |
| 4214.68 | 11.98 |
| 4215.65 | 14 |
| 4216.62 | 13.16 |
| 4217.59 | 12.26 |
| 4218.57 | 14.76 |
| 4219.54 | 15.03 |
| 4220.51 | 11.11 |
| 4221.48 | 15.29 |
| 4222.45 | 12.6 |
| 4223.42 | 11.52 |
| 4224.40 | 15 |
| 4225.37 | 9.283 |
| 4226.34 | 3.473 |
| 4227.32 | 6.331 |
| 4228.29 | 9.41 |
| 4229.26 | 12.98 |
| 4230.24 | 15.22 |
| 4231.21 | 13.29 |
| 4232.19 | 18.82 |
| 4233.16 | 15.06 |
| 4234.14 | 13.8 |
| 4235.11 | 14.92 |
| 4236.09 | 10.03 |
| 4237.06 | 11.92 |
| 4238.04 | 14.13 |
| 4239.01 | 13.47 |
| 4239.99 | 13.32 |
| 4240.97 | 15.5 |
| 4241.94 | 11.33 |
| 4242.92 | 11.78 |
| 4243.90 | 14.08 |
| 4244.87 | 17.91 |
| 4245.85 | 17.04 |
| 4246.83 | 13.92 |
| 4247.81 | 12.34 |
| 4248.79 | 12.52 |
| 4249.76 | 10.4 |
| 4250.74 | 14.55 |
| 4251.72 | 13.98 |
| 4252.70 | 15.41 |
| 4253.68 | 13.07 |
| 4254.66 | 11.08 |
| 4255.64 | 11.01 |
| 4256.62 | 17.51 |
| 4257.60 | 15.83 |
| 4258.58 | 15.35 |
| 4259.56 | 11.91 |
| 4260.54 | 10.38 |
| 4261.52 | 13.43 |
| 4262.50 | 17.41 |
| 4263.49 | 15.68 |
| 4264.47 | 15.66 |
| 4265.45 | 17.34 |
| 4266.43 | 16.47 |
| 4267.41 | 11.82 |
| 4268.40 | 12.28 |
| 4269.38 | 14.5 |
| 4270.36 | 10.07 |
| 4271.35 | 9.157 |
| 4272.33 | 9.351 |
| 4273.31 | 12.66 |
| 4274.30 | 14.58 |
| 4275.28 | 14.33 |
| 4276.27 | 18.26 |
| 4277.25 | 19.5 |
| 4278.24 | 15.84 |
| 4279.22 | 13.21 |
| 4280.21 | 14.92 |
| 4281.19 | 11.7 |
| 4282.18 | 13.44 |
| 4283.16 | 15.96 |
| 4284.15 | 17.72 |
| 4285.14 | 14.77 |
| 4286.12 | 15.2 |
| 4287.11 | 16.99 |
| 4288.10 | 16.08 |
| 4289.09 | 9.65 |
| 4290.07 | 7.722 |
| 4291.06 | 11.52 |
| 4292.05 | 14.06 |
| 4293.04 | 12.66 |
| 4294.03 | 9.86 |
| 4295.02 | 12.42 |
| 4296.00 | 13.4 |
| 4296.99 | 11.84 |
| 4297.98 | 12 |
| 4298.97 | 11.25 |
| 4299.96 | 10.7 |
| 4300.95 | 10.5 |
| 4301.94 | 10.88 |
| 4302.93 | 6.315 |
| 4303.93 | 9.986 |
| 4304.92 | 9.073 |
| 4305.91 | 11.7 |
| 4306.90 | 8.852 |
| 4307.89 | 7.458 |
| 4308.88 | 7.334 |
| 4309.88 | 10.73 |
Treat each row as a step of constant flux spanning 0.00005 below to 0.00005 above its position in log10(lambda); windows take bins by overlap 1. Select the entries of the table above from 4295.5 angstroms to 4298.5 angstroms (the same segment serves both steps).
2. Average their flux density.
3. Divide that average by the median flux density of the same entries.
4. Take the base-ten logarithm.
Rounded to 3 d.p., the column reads 0.015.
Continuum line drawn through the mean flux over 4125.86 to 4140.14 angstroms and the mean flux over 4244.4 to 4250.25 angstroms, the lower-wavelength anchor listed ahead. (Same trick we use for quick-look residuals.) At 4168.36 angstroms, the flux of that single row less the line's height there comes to -1.7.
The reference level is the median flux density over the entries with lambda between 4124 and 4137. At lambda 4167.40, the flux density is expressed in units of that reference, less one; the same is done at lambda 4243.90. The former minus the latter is -0.29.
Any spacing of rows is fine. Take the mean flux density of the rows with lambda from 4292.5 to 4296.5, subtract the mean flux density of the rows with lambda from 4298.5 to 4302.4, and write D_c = 1.3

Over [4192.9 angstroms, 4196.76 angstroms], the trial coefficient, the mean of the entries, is 15.7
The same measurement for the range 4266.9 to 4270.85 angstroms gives 12.2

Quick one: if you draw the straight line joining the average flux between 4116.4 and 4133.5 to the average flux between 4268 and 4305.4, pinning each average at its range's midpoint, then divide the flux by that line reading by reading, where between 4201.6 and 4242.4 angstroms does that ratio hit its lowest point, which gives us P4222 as 4226.34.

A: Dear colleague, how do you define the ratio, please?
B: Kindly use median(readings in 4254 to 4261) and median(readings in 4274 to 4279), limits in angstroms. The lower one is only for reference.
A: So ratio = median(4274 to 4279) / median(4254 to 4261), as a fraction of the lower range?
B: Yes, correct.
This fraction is 1.33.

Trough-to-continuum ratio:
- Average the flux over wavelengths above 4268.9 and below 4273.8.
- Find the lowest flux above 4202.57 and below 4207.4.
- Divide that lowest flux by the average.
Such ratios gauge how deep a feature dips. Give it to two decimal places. 0.89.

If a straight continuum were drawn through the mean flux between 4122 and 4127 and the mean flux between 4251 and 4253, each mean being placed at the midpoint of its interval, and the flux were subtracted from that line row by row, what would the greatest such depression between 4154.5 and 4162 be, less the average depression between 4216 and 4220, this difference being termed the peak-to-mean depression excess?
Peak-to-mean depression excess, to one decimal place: 0.9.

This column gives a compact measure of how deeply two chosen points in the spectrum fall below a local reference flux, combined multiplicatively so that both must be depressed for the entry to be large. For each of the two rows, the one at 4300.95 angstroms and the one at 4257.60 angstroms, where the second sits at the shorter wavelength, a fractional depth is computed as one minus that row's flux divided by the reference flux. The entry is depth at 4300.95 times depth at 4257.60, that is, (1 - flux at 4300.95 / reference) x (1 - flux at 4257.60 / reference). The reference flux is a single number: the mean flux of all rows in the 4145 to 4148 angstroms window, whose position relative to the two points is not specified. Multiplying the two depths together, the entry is -0.030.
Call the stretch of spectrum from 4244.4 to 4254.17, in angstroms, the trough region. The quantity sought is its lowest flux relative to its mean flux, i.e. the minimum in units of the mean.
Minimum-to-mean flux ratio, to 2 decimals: 0.74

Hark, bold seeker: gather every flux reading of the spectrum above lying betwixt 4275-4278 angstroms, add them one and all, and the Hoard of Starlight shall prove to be 52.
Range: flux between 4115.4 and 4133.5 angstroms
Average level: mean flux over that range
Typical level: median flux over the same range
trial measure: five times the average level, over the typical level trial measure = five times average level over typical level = 4.93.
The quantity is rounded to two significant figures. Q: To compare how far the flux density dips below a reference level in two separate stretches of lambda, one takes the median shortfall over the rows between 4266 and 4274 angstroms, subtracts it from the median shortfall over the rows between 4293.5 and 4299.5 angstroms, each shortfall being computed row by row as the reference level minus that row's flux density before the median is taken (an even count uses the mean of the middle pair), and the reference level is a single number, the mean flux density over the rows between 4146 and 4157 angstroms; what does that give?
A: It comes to 0.13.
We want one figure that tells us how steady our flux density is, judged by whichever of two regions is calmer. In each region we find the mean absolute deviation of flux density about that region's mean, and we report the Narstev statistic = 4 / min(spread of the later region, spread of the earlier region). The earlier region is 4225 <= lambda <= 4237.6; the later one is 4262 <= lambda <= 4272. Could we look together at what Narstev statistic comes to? 1.56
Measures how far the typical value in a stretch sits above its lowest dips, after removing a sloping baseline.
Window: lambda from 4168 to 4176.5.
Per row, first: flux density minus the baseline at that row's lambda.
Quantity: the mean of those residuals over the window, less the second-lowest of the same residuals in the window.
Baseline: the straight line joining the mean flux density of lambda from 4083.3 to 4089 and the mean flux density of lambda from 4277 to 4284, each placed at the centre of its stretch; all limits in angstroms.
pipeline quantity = 3.4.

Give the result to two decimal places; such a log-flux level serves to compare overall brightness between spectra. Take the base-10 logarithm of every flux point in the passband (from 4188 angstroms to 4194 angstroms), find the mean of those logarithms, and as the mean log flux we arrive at 1.21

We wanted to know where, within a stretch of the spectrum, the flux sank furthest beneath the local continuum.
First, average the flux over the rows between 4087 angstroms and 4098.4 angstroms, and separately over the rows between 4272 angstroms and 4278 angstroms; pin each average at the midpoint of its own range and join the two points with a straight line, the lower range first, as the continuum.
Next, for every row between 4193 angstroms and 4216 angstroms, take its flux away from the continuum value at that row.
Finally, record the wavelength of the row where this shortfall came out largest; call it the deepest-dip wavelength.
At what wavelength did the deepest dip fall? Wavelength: 4207.89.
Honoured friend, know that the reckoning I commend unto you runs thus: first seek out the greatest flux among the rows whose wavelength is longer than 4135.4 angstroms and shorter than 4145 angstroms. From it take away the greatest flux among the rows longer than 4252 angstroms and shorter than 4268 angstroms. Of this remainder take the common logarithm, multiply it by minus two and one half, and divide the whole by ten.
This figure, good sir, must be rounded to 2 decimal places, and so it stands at -0.05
